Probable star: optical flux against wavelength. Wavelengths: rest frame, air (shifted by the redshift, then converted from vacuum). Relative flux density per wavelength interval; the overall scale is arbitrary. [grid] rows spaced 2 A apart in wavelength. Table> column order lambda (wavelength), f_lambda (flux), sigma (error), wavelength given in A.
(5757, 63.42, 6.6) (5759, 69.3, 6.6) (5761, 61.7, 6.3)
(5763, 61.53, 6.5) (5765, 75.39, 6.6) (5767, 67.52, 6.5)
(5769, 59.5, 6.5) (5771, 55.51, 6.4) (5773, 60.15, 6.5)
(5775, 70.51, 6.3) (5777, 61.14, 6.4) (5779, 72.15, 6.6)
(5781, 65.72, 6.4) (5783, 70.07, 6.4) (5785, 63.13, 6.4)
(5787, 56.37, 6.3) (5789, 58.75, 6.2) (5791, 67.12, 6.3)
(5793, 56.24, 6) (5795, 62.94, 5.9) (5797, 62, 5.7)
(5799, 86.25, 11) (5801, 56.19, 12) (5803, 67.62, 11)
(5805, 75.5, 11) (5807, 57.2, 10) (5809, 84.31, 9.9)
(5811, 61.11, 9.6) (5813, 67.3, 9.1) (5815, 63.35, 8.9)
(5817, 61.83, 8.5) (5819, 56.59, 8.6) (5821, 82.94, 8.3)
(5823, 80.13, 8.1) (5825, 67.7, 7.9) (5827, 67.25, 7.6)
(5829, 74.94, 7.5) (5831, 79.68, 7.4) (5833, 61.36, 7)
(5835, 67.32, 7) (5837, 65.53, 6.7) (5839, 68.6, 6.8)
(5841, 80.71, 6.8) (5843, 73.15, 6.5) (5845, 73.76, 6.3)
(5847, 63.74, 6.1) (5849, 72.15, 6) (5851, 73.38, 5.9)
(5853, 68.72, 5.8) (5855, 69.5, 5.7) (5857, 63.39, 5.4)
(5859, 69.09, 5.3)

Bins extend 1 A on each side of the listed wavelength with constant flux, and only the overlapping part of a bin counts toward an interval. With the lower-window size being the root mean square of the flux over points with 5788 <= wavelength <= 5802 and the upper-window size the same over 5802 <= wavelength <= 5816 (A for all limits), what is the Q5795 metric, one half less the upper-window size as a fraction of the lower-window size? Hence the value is -0.556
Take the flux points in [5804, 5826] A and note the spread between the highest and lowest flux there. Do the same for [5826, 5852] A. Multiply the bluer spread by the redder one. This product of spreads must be 536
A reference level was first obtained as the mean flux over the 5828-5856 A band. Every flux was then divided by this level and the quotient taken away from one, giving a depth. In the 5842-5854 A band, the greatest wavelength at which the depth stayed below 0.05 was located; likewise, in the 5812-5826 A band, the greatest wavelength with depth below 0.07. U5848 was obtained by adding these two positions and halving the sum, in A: 5839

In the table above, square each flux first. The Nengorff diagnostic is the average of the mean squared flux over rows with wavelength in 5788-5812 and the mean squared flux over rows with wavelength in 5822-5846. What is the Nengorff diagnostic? 4833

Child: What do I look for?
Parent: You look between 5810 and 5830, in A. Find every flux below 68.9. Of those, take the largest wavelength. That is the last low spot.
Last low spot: 5827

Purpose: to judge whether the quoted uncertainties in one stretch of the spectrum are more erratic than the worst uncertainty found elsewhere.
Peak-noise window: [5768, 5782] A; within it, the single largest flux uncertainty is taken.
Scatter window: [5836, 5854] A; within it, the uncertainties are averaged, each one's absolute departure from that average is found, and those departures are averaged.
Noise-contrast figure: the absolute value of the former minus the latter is 6.3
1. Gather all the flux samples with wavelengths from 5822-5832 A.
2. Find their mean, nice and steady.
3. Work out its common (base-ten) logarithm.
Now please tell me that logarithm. 1.87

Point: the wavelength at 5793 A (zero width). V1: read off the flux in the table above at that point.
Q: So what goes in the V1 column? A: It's 56.24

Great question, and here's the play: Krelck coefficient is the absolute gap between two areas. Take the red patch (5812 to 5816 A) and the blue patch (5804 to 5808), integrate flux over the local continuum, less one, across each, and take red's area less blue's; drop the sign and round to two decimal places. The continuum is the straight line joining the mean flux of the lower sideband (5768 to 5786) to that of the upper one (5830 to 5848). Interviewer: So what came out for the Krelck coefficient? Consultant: 0.11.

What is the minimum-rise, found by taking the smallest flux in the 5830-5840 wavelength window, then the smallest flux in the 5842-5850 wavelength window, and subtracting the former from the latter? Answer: 2.4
